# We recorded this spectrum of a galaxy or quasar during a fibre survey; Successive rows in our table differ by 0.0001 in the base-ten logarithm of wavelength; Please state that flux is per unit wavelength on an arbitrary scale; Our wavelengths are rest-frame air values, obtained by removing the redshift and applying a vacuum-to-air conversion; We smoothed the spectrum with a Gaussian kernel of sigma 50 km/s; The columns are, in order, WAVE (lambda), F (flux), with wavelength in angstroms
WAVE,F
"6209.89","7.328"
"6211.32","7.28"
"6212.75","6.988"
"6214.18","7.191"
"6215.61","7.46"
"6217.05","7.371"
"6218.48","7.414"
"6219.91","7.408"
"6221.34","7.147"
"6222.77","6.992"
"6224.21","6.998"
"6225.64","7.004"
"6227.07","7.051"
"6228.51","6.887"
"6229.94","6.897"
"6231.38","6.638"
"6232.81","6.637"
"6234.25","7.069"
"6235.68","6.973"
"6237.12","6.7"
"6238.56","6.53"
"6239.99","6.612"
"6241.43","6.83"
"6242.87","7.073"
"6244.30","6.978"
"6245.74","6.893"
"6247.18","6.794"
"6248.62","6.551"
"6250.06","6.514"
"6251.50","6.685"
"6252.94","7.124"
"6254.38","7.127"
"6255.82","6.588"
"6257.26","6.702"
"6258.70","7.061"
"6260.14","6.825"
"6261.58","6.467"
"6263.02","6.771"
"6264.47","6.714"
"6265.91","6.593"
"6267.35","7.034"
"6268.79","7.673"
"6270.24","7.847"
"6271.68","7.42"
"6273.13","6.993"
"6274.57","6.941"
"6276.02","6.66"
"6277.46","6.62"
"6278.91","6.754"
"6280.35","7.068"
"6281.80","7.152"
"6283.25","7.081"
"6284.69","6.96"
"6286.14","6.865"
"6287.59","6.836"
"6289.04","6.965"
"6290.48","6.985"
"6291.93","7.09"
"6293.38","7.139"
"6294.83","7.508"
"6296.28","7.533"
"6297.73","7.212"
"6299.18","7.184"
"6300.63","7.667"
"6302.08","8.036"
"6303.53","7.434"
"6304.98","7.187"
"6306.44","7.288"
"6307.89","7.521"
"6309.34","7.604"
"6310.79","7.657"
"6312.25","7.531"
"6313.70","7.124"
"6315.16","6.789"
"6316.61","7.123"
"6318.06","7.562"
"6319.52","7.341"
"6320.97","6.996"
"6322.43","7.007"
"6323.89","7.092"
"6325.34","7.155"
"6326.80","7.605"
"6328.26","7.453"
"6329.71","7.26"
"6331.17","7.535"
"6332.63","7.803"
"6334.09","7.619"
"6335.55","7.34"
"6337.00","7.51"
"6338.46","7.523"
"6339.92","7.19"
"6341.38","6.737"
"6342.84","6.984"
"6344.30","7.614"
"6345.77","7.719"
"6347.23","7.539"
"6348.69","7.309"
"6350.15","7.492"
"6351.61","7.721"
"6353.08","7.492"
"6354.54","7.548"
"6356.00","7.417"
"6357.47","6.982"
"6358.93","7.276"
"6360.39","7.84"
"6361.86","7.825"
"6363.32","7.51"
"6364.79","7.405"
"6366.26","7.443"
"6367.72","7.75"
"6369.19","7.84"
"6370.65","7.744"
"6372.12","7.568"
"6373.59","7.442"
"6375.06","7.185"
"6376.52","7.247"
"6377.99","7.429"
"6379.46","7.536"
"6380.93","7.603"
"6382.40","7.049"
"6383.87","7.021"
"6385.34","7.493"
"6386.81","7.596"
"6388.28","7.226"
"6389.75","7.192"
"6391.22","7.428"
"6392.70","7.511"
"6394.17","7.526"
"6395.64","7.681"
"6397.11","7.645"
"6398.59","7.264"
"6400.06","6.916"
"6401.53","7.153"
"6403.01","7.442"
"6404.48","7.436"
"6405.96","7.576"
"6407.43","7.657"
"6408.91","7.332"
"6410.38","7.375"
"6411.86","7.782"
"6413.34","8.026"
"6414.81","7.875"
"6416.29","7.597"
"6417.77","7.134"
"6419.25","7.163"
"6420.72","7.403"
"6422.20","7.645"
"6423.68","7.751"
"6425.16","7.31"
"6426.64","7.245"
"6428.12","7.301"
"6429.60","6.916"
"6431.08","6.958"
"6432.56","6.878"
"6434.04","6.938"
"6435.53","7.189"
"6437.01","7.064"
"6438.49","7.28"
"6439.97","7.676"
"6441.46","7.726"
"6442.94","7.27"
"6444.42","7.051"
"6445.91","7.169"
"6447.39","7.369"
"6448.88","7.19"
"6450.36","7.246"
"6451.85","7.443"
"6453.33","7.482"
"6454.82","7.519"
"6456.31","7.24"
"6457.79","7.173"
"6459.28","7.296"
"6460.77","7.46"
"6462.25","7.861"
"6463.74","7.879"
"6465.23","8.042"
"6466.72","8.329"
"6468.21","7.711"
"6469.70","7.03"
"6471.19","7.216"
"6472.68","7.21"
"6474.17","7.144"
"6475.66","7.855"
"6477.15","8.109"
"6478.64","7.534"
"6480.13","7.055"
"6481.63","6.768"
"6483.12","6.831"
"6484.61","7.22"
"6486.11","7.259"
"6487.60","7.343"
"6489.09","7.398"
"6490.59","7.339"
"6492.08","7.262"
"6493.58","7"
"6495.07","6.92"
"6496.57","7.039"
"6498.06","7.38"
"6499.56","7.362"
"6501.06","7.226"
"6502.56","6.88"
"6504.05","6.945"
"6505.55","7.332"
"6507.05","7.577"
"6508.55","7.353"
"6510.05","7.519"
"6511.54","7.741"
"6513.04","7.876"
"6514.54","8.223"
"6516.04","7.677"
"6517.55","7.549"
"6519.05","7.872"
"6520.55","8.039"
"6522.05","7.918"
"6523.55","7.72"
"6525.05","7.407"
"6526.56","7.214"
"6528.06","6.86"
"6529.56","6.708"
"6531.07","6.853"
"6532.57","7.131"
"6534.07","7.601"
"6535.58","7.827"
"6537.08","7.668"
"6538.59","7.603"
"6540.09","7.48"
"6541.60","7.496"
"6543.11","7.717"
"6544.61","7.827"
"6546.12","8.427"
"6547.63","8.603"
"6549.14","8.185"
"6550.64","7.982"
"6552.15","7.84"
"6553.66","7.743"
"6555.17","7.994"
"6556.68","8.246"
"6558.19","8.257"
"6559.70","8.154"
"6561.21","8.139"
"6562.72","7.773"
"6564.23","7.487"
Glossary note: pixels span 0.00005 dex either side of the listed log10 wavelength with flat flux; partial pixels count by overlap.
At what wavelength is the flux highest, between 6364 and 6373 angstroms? 6369.19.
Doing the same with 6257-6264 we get 6258.70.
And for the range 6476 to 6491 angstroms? 6477.15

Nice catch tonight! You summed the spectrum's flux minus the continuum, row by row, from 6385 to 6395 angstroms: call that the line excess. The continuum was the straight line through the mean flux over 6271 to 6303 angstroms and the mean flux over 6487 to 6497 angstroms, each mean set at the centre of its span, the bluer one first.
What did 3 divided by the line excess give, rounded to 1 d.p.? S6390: 1.6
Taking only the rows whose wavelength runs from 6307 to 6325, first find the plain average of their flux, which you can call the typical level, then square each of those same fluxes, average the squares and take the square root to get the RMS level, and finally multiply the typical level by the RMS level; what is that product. 53.0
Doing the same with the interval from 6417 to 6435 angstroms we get 52.2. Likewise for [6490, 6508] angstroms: 51.7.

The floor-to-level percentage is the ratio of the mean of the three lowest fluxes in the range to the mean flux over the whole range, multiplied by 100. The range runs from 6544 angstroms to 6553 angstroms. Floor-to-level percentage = 96.8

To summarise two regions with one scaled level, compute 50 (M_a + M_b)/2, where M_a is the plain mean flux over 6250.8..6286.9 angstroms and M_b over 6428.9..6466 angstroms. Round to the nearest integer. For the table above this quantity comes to 357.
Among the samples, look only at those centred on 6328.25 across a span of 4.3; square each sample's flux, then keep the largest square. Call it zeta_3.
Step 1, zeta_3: 58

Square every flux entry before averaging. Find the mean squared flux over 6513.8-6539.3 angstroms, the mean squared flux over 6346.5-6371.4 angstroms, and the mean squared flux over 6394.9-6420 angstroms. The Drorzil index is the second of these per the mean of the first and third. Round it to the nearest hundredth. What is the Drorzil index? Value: 1.01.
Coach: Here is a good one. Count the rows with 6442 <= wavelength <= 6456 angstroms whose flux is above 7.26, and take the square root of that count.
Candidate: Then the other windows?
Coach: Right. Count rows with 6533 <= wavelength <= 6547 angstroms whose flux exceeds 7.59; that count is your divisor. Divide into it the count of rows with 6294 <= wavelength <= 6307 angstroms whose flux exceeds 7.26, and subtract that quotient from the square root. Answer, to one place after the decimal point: 1.4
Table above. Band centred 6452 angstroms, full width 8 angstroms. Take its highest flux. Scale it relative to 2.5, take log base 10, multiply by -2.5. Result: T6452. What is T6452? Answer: -1.20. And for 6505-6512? -1.23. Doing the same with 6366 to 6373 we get -1.24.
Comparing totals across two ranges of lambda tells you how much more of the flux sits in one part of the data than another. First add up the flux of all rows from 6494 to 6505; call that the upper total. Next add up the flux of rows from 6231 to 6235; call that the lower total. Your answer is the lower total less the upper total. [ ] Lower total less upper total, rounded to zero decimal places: -29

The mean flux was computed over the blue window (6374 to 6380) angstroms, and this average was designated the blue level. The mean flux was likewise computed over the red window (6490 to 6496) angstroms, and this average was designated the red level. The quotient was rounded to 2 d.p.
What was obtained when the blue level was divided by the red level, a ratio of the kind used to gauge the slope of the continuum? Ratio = 1.03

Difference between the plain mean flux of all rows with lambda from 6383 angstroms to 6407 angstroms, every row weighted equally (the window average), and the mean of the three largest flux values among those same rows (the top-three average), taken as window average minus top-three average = -0.26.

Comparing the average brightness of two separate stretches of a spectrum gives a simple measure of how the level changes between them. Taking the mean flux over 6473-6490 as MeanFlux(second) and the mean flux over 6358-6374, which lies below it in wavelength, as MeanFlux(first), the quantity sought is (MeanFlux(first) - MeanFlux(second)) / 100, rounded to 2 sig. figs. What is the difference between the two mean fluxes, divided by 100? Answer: 0.0028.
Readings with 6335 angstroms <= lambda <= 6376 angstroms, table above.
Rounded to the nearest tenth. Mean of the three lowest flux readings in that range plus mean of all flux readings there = 14.4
